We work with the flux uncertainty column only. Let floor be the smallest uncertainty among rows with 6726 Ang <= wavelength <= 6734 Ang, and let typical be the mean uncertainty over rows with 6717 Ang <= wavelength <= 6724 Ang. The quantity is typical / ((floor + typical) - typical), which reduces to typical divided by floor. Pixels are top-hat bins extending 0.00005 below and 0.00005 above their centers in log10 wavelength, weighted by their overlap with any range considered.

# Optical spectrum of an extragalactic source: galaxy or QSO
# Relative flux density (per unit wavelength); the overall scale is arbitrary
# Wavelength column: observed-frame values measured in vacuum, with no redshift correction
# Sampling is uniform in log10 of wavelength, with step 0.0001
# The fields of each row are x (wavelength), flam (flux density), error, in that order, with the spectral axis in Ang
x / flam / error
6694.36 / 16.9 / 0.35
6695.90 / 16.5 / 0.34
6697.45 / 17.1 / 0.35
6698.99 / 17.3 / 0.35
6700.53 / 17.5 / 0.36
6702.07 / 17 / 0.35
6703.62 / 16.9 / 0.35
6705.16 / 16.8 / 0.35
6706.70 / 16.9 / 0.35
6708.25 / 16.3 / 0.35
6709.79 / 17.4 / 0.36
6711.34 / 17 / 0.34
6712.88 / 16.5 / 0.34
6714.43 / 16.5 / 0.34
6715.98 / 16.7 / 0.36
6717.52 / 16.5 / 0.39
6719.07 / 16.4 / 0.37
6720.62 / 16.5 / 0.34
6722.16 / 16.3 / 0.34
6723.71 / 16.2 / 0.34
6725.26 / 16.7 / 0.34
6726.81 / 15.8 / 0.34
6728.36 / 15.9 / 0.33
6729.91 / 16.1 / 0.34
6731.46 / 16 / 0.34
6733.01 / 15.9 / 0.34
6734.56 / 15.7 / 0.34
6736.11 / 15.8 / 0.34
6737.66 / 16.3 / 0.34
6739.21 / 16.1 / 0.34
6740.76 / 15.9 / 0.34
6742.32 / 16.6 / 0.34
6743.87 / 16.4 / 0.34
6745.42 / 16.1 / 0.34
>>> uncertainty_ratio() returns 1.08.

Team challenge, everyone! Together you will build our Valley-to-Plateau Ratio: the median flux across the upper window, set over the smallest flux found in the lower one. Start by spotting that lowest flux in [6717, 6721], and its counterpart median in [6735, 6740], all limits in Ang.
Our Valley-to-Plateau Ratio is 0.98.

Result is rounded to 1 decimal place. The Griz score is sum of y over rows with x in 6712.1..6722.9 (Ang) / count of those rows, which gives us 16.5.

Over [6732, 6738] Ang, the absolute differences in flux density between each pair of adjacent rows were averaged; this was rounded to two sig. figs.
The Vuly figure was 0.27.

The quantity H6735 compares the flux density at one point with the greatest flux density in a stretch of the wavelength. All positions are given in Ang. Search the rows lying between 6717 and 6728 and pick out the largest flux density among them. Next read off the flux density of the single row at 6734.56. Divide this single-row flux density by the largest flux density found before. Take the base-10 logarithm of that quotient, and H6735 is -0.027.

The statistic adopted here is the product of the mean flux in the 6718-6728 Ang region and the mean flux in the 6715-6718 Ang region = 270.9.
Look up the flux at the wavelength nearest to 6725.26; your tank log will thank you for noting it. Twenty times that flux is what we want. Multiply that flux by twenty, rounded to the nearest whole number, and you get 334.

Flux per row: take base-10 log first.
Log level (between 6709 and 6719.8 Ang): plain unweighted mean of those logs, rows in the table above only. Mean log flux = 1.22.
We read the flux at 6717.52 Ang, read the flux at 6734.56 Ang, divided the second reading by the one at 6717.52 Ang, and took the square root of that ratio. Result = 0.9755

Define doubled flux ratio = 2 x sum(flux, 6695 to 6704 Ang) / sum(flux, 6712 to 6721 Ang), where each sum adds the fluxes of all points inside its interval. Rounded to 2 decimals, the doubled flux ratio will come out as 2.06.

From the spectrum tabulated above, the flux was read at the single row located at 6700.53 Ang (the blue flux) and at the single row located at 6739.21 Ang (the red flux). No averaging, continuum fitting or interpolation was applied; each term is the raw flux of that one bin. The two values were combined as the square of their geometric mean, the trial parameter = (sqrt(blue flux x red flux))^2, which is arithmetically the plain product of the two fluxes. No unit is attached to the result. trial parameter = 282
